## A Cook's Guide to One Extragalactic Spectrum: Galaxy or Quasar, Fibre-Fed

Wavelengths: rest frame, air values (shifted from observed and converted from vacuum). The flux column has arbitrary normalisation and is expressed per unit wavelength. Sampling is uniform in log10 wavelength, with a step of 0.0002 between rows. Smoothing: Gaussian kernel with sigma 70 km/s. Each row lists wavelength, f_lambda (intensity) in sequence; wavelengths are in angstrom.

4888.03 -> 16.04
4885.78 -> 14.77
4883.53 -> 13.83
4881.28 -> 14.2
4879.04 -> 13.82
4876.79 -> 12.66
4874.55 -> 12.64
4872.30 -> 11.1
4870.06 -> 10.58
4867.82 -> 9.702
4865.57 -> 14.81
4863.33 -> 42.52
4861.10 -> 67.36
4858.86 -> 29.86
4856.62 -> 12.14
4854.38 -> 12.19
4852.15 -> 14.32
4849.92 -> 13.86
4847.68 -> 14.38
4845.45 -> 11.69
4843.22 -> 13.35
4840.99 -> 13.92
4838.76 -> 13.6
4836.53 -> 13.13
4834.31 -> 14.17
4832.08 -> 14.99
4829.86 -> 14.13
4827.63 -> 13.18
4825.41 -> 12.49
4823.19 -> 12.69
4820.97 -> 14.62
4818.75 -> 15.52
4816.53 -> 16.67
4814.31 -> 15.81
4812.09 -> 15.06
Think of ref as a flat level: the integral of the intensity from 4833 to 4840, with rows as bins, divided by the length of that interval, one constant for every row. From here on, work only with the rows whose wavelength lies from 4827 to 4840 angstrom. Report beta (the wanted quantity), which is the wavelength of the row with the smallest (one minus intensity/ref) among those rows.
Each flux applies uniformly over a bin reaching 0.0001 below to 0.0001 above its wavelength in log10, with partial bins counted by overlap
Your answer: 4832.08 angstrom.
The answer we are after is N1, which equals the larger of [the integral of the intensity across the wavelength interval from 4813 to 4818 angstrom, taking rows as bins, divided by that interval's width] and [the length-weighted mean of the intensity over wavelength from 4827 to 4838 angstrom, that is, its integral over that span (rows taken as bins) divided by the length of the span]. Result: 16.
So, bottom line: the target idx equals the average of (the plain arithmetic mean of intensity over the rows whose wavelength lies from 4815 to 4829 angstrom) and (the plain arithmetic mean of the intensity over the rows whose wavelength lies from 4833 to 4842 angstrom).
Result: 14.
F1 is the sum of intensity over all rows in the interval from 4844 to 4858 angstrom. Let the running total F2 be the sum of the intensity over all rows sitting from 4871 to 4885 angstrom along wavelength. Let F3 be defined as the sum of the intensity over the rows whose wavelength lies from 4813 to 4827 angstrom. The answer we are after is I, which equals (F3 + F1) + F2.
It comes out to 245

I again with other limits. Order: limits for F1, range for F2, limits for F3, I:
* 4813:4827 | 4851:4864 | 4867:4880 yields 337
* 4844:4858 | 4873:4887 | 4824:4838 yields 243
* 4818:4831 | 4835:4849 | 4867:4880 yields 233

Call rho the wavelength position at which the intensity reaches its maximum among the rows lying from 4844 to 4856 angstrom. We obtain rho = 4847.68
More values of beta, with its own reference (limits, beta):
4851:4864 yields 4861.10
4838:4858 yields 4847.68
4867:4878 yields 4876.79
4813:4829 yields 4816.53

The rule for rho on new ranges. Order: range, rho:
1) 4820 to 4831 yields 4820.97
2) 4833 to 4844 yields 4834.31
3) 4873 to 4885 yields 4881.28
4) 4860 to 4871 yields 4861.10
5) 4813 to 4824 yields 4816.53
